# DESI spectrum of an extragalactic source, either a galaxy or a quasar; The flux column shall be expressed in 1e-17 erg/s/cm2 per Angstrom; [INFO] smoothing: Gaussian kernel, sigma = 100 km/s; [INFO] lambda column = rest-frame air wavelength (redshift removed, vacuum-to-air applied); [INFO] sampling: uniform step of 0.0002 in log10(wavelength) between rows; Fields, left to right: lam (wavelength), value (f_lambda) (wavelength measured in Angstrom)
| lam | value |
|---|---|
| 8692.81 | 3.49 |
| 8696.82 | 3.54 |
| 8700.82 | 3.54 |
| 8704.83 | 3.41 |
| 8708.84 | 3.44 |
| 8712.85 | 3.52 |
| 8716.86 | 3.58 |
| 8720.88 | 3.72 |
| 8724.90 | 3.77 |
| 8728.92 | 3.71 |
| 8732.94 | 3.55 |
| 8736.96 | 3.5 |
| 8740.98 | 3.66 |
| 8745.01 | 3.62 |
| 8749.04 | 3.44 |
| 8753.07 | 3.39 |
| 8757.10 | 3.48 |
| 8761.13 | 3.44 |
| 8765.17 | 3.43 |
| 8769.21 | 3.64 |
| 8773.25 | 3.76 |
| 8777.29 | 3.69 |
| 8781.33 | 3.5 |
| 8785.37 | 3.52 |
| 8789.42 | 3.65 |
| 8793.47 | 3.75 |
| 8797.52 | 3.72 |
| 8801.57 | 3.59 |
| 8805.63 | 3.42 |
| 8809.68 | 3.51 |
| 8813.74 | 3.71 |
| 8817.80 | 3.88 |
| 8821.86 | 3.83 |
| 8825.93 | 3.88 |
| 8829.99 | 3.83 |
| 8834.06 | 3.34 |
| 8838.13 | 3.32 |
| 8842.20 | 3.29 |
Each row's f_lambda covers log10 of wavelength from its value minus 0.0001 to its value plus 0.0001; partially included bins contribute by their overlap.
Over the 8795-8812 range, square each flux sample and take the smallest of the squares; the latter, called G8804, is 11.7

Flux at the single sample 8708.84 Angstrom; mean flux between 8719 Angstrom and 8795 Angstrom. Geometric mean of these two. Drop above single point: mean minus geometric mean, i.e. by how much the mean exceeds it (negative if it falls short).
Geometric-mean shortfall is 0.08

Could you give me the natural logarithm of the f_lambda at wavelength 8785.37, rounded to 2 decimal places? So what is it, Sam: 1.26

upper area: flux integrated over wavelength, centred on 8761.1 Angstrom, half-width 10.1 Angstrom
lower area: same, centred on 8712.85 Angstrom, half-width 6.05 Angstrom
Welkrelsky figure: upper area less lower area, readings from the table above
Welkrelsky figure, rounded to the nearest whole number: 28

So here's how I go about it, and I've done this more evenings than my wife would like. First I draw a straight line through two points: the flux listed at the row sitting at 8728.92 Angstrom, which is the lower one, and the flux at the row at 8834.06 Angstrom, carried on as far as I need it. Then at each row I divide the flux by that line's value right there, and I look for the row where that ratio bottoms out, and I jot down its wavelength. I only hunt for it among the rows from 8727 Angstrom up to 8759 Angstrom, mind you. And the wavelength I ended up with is 8753.07 Angstrom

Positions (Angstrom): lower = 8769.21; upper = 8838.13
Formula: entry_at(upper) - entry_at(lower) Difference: -0.32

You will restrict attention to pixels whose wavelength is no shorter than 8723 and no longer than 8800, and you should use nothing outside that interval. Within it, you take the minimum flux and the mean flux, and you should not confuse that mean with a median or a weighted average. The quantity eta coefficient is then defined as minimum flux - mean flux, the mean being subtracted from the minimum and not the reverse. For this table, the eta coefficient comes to -0.20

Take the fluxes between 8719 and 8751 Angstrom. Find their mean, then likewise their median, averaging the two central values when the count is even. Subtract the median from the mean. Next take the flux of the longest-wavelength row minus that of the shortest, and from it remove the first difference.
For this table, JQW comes -0.26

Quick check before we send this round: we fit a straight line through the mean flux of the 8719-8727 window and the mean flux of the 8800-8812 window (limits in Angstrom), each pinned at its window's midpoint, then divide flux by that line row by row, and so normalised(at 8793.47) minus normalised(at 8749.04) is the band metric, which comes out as 0.12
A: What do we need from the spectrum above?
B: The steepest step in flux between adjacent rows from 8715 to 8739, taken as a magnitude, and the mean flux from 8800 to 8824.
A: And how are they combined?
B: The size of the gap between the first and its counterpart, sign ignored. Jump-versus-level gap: 3.50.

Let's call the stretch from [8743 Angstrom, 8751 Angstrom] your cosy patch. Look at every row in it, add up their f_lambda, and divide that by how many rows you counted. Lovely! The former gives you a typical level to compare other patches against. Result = 3.53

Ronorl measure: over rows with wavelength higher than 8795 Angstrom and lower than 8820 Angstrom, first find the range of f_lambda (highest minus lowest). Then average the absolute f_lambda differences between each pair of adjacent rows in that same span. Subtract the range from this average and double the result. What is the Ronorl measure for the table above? -0.62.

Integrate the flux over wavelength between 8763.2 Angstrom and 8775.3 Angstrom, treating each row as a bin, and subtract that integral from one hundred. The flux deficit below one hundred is 56.3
